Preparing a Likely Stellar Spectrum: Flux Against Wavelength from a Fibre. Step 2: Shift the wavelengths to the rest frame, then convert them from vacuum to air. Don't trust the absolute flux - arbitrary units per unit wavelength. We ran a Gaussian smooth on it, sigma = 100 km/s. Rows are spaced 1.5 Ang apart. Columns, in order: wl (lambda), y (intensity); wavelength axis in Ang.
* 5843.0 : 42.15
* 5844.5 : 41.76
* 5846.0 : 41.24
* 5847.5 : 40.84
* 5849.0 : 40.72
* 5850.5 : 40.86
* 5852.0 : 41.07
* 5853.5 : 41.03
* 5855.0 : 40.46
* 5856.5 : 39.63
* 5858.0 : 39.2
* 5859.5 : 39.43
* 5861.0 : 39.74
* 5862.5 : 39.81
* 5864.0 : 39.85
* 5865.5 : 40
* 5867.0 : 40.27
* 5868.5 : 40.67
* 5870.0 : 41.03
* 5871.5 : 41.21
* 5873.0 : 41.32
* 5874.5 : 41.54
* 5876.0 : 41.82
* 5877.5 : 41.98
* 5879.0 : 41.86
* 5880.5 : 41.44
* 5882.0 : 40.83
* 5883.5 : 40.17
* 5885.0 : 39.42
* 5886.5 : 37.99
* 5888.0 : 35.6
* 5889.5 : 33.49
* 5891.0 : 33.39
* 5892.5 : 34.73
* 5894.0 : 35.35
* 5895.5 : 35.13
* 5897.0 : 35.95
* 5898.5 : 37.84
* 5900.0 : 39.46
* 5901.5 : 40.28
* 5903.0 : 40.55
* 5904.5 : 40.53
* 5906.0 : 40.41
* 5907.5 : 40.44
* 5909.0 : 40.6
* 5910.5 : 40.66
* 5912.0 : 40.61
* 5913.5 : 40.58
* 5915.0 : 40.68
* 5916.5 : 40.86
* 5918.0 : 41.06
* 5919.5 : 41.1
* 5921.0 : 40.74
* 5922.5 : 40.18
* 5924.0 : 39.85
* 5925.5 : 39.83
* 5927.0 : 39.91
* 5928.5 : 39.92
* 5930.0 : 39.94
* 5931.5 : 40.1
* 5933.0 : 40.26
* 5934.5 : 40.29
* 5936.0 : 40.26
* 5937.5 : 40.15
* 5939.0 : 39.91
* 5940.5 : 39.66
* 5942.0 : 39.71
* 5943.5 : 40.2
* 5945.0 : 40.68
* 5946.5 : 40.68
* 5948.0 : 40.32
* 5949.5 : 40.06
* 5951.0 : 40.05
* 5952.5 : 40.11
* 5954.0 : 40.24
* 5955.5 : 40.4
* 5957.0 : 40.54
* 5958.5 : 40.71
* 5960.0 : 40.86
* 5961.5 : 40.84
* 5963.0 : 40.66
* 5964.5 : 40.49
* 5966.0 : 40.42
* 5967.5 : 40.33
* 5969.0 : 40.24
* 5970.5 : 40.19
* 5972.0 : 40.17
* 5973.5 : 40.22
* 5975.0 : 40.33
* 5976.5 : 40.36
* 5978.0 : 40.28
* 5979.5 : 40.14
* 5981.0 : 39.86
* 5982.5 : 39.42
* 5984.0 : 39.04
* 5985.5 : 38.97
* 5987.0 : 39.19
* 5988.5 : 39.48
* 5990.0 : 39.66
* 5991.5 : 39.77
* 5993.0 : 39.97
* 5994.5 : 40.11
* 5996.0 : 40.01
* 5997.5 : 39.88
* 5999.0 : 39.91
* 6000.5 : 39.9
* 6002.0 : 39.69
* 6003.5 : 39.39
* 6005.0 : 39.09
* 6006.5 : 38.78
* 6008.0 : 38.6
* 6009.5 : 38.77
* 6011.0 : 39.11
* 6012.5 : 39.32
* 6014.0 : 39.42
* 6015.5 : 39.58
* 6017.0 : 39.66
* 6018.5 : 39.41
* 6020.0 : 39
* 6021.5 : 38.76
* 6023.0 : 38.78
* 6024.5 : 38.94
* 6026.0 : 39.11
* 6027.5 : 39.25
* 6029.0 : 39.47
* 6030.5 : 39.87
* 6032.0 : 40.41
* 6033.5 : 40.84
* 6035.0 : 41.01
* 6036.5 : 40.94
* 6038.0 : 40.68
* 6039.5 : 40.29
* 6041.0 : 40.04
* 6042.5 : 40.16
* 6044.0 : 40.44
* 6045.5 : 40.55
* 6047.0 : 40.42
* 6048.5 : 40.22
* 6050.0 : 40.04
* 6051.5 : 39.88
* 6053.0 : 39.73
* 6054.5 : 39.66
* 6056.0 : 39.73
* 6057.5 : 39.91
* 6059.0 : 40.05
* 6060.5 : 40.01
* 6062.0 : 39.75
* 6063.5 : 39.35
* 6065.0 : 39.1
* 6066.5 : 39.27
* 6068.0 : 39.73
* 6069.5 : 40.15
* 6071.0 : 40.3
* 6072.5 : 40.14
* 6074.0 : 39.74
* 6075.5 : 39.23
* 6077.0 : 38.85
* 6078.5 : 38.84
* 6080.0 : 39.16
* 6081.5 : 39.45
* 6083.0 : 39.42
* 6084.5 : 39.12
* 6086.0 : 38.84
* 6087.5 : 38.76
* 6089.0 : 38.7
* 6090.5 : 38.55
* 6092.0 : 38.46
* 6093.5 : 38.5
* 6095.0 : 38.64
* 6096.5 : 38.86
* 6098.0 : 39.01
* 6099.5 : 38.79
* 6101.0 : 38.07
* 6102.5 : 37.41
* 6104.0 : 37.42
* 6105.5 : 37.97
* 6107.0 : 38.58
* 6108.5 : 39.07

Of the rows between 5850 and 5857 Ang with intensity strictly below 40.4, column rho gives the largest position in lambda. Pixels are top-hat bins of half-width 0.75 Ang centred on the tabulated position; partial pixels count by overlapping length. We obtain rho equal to 5856.5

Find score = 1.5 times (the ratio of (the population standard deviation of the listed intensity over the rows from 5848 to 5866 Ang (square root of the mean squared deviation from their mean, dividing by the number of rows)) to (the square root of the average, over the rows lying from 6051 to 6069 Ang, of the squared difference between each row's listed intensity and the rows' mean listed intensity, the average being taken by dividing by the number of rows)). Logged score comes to 3.3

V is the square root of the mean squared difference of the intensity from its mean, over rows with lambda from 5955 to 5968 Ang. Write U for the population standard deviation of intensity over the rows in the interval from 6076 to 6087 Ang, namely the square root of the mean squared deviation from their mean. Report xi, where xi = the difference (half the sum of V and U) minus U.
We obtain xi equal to -0.03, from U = 0.25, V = 0.18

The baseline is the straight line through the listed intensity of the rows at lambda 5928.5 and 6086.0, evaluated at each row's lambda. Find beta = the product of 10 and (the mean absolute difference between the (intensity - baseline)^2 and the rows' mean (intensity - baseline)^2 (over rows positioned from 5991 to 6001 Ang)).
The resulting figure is 0.7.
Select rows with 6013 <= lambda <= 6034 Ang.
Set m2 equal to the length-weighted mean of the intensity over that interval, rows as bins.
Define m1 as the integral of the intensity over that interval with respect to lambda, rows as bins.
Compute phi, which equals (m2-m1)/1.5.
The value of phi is -526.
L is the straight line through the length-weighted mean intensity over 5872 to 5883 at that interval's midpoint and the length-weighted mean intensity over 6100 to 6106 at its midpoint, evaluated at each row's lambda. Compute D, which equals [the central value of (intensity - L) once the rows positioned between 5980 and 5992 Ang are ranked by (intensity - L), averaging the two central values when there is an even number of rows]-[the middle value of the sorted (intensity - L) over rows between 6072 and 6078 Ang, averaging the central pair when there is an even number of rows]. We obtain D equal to -1.5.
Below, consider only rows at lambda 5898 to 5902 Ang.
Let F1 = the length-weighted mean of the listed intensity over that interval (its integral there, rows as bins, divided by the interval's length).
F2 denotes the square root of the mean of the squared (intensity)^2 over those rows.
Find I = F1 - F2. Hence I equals -1500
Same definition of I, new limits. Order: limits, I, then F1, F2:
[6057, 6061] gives -1559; 40.0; 1599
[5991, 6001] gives -1555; 39.9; 1595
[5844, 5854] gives -1646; 41.1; 1687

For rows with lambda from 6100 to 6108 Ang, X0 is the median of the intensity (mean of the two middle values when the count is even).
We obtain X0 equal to 38.0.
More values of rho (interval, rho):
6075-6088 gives 6087.5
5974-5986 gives 5985.5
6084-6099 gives 6098.0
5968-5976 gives 5975.0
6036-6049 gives 6048.5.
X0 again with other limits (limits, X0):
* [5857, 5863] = 39.6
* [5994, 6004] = 39.9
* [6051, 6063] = 39.8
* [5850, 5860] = 40.5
